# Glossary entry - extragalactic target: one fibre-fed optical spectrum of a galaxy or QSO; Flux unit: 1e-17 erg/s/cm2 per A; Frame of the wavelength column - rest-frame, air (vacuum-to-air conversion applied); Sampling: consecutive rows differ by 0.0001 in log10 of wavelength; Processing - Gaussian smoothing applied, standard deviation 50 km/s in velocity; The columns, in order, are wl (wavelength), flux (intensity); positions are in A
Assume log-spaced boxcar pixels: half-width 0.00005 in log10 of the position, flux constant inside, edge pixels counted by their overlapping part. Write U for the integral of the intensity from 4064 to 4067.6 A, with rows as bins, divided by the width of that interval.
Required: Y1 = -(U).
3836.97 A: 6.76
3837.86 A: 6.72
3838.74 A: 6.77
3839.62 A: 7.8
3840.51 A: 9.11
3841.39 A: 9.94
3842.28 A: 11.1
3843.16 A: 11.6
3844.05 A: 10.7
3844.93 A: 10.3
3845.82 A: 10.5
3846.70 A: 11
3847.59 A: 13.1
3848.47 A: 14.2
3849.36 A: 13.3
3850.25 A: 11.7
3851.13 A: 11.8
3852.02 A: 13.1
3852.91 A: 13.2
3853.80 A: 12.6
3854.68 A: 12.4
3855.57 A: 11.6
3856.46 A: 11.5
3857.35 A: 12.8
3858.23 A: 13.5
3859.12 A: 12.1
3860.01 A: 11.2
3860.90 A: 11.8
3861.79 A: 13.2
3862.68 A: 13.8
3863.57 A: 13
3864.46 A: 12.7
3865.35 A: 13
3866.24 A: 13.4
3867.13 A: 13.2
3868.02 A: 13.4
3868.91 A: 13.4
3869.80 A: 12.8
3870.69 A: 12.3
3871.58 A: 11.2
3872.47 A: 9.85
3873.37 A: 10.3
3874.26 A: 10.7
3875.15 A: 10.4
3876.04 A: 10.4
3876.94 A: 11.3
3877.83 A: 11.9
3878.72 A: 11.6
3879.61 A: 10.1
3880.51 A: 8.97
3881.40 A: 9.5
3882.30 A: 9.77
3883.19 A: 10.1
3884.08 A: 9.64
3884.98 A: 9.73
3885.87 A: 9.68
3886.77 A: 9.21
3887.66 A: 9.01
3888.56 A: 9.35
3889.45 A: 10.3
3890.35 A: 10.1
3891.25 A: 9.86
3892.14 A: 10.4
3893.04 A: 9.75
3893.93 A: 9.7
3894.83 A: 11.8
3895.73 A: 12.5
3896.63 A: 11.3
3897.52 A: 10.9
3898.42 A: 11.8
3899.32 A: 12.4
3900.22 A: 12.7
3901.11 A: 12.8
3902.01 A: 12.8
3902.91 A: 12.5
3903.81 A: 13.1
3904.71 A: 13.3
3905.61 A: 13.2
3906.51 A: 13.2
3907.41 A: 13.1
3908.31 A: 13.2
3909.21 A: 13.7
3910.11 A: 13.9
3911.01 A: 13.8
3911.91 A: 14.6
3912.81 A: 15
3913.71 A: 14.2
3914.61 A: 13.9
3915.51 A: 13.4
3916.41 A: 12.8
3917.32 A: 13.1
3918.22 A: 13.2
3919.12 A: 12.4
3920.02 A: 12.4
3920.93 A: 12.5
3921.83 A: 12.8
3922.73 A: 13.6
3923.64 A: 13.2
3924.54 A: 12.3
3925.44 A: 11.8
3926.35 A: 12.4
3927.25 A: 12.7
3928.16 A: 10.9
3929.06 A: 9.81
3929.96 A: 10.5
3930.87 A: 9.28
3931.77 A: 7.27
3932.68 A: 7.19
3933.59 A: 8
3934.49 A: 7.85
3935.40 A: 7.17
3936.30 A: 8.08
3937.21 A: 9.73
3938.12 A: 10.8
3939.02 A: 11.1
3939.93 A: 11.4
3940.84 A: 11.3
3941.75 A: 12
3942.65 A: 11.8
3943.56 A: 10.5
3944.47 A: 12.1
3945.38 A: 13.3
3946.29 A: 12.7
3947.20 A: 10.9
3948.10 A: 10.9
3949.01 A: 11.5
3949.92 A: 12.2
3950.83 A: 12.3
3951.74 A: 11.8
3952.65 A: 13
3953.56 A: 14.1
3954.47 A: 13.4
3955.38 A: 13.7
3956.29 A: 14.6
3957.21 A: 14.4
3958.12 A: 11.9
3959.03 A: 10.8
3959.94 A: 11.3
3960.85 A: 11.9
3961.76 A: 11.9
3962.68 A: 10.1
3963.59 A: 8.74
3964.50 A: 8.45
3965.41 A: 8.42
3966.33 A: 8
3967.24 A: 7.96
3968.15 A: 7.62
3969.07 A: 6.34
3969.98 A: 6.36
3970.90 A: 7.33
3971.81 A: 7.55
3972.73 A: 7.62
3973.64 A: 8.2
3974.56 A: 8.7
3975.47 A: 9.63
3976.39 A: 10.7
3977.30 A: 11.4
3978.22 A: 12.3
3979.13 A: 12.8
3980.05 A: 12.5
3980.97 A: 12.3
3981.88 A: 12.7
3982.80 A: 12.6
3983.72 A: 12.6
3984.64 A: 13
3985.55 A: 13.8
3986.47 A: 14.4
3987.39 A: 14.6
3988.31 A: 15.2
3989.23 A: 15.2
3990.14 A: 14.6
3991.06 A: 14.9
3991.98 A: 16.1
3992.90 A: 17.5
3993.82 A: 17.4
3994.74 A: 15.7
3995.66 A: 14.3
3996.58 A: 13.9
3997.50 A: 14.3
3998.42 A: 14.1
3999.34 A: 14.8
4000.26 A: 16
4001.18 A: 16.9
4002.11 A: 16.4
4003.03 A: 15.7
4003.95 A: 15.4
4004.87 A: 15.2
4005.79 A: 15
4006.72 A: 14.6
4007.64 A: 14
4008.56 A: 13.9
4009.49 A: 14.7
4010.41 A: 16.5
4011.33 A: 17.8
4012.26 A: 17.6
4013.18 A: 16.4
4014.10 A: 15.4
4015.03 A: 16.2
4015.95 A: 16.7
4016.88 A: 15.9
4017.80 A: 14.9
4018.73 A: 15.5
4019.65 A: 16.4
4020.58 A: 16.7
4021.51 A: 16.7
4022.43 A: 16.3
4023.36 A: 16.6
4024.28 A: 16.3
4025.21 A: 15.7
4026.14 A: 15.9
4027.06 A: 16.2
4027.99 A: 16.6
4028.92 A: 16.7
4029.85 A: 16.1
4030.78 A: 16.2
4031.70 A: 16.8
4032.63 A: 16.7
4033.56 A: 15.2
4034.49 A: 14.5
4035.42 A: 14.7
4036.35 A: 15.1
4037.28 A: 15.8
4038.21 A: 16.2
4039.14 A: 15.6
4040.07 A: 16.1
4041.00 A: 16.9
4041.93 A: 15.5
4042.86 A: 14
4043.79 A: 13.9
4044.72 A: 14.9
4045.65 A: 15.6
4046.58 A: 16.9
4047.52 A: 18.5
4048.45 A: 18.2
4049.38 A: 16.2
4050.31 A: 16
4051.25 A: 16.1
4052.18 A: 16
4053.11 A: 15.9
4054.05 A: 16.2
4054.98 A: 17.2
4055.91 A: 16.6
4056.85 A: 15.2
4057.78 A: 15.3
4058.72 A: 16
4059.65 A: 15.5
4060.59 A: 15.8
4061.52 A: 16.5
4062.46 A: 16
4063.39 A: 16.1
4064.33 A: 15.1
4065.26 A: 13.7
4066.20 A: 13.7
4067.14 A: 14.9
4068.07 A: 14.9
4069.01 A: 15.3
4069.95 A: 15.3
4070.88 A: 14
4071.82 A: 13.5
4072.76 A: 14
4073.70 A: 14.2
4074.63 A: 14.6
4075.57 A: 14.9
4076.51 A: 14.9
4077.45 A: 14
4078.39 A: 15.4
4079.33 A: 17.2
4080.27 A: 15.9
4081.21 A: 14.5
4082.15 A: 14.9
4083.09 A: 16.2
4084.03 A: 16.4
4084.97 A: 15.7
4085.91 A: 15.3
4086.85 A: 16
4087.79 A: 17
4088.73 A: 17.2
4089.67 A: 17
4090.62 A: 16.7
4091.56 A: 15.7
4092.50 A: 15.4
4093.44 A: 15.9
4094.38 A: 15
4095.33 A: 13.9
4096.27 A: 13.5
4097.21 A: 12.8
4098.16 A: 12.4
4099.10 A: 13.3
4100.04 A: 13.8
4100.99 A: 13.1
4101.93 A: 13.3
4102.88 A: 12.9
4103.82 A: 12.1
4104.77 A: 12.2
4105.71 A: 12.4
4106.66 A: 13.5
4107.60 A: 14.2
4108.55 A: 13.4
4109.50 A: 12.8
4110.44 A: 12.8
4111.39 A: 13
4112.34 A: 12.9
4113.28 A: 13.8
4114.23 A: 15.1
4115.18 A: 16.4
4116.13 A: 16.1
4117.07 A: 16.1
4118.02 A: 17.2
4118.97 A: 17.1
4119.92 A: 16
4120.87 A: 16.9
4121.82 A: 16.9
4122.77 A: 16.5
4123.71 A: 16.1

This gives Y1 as -14.3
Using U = 14.3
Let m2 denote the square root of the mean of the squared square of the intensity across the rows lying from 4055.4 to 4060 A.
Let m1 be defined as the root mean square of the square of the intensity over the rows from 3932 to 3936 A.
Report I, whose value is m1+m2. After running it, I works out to 305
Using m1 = 57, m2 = 248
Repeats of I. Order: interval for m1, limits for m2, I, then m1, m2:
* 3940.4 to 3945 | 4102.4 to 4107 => 294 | 134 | 160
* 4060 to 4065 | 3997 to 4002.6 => 495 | 253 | 241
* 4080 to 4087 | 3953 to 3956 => 434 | 245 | 189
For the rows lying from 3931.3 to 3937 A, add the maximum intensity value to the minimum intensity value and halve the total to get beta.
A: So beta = 7.6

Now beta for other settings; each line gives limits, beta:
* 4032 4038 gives 15.6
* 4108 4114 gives 13.3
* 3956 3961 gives 12.7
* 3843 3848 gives 11.7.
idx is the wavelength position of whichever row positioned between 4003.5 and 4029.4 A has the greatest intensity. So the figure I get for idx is 4011.33 A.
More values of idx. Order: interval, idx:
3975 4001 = 3992.90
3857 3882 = 3862.68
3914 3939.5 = 3914.61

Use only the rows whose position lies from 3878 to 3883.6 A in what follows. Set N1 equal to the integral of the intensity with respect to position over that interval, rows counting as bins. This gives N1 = 57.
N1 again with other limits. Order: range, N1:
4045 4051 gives 101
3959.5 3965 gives 57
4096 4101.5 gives 72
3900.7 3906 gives 69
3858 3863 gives 63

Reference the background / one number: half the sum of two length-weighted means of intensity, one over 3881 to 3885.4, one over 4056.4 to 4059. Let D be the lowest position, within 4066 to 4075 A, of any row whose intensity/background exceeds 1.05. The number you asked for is 4066.20 A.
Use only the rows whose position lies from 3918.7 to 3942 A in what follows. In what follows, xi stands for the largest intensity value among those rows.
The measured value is 13.6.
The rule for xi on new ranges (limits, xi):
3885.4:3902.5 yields 12.8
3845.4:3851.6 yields 14.2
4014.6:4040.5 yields 16.8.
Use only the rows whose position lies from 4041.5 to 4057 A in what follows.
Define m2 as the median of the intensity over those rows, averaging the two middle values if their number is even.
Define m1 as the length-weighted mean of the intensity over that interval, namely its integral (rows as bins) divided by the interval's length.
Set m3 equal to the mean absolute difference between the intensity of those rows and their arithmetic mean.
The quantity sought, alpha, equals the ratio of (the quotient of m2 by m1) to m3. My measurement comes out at 1.13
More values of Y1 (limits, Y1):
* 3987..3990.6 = -14.9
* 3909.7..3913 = -14.3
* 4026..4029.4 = -16.4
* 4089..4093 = -16.2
